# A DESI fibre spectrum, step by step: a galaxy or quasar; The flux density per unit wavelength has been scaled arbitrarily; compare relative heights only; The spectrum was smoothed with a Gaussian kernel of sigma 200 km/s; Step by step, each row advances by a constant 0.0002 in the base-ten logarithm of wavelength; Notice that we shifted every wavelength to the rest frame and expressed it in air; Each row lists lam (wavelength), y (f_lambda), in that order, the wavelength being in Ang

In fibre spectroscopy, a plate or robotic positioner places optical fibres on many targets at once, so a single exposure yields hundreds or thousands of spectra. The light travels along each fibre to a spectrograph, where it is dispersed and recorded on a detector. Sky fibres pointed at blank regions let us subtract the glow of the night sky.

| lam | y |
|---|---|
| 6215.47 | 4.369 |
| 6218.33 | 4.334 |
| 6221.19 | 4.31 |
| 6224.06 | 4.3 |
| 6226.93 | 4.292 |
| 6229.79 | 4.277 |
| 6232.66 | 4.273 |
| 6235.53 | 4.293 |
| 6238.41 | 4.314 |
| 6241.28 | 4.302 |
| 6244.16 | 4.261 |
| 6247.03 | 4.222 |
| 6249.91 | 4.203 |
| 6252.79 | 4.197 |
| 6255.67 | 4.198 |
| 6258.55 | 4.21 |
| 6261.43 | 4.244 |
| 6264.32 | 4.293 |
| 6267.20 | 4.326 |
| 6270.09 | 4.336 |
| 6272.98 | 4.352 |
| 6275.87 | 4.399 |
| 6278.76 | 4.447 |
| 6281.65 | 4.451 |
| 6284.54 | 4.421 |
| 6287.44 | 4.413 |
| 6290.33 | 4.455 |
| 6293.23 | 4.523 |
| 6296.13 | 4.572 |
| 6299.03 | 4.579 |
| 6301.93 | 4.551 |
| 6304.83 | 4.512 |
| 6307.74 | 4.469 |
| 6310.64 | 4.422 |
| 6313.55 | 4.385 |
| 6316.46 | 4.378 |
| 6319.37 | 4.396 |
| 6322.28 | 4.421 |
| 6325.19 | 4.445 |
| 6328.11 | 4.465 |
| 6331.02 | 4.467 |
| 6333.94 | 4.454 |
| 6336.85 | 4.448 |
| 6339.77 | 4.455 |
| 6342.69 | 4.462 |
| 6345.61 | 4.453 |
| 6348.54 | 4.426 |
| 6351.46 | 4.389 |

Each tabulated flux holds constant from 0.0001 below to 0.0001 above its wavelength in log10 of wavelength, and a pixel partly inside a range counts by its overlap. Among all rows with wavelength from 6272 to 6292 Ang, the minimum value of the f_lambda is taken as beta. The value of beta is 4.352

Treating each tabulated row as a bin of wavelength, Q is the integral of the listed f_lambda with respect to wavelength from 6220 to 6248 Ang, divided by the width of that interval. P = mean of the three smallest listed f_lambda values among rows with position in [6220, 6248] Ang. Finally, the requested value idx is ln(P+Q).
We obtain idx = 2.14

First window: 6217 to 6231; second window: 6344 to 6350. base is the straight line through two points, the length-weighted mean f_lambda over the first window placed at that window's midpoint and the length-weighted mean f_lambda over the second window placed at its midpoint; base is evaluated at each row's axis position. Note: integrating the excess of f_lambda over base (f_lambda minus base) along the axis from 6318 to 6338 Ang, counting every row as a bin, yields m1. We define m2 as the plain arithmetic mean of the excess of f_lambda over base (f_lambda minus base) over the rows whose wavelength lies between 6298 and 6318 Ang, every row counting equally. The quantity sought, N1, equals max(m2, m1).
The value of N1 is 0.5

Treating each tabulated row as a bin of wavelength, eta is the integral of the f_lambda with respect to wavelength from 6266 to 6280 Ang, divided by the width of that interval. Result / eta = 4.37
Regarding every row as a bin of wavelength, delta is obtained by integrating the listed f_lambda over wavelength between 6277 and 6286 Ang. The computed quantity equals 40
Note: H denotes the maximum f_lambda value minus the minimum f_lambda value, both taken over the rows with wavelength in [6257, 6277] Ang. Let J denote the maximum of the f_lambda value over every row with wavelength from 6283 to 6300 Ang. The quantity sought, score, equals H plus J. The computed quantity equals 4.77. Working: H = 0.19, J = 4.579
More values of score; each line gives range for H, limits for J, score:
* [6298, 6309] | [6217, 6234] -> 4.44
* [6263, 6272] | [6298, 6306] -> 4.62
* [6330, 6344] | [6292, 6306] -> 4.60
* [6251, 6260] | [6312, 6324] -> 4.43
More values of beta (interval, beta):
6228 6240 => 4.273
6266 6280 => 4.326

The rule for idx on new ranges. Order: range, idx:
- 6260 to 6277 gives 2.15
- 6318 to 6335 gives 2.18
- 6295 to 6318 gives 2.18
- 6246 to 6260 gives 2.13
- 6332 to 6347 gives 2.19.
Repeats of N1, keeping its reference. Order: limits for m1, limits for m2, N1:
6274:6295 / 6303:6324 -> 1.6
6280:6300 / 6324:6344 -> 2.2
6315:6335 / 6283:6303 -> 0.4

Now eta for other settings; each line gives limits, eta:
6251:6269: 4.25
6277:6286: 4.44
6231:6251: 4.27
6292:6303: 4.56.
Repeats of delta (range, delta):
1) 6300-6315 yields 67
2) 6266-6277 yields 48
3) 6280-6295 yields 67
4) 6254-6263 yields 38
